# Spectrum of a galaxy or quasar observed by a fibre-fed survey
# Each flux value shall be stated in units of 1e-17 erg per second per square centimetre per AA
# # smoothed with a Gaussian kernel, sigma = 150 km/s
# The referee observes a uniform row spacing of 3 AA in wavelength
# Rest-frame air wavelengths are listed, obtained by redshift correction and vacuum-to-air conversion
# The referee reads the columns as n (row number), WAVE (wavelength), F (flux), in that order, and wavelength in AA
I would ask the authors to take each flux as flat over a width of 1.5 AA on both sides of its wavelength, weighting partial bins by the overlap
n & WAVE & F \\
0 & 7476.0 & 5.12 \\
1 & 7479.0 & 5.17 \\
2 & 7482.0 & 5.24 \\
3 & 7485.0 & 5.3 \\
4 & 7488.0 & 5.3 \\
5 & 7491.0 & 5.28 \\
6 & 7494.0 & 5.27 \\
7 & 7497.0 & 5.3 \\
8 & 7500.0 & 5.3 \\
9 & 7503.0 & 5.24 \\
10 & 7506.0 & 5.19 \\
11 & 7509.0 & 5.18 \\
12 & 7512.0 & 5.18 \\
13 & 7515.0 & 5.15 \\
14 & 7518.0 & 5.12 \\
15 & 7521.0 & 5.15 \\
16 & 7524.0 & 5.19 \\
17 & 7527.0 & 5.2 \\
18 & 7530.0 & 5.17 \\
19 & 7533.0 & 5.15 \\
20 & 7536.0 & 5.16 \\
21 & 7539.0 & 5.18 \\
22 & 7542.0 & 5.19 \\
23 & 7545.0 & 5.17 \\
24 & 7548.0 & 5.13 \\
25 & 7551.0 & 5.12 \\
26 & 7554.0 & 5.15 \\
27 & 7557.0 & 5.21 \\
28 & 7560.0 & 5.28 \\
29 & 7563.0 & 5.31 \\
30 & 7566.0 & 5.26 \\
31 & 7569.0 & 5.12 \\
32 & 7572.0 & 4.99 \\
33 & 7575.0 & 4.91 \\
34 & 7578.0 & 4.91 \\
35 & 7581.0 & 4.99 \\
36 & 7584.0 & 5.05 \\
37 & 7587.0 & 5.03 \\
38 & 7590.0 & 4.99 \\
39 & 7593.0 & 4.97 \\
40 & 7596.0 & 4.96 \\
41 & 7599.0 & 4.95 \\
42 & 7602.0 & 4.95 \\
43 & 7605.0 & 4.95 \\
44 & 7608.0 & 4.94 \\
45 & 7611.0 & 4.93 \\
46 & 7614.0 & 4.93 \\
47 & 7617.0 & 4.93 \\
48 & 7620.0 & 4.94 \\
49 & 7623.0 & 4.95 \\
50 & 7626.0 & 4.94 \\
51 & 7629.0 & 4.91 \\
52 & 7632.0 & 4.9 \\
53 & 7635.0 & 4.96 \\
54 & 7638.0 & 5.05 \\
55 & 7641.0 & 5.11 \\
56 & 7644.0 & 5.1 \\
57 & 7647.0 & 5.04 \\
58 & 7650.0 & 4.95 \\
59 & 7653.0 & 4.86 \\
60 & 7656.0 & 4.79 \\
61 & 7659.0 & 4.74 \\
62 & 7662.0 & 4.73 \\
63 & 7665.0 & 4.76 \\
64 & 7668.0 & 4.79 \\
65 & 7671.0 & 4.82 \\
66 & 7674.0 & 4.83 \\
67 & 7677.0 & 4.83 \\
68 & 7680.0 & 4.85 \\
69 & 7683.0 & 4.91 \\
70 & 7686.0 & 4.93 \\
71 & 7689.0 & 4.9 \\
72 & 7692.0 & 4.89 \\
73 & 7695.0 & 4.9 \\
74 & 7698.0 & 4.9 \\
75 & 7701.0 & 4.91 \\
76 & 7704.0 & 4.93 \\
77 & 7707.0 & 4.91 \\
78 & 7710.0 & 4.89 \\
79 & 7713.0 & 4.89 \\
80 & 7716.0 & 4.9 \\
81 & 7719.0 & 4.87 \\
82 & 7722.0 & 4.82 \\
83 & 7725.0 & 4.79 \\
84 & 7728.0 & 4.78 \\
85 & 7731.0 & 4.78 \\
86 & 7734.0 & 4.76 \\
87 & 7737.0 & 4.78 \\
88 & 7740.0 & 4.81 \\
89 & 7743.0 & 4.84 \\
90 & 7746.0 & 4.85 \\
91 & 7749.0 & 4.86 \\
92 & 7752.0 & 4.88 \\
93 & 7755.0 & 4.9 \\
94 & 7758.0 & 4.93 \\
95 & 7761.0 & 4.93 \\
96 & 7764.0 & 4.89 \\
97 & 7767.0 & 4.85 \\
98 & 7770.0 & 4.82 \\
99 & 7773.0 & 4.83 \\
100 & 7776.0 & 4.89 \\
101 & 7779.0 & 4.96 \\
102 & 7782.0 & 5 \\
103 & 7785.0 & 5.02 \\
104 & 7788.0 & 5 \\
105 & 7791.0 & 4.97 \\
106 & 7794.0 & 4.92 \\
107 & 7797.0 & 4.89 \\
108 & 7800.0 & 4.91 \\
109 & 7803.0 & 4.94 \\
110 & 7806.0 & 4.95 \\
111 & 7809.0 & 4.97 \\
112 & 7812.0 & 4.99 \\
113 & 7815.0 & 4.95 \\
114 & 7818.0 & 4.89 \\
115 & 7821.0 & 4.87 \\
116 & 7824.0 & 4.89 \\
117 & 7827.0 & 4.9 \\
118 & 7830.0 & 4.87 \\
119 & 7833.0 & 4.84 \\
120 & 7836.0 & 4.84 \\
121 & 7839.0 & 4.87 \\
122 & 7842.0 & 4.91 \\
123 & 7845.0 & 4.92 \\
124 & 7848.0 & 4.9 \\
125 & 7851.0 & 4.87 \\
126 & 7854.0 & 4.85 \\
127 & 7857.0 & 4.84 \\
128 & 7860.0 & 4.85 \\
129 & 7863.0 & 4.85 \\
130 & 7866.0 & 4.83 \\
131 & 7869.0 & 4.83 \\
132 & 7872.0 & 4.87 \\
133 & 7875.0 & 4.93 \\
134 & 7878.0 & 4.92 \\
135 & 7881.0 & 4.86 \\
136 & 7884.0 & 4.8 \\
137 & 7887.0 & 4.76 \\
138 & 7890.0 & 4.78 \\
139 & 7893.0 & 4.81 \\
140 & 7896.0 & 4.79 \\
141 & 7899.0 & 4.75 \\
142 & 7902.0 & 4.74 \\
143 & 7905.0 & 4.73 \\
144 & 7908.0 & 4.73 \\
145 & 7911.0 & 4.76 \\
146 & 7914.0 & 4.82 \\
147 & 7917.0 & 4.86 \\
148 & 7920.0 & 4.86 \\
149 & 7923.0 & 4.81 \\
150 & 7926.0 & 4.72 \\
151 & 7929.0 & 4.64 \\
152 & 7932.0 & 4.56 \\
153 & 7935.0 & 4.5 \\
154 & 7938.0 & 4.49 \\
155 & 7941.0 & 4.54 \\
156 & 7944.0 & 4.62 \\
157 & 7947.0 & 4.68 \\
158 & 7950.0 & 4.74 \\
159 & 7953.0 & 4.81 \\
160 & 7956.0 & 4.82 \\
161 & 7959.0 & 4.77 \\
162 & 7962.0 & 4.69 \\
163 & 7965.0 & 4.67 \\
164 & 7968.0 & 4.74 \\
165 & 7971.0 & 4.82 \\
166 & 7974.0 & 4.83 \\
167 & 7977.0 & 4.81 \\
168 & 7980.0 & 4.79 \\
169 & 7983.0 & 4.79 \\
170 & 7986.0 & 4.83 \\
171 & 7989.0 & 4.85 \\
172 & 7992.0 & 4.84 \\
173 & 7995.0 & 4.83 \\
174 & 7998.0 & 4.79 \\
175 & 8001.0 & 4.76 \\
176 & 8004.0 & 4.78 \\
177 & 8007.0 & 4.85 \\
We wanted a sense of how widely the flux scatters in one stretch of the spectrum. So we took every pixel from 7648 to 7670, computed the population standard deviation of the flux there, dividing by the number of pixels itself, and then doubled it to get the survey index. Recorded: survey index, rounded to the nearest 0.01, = 0.14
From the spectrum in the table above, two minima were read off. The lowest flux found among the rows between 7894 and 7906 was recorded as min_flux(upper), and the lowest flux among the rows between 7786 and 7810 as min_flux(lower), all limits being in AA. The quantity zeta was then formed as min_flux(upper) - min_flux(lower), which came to -0.16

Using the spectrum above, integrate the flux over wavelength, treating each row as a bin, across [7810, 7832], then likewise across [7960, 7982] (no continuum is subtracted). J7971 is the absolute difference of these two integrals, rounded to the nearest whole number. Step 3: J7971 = 3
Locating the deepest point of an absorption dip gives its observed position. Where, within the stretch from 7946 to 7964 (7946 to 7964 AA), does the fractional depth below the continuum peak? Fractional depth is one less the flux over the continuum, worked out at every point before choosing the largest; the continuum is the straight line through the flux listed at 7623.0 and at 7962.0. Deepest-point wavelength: 7947.0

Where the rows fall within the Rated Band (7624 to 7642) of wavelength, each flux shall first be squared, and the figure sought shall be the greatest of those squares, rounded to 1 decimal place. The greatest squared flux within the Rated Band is 26.1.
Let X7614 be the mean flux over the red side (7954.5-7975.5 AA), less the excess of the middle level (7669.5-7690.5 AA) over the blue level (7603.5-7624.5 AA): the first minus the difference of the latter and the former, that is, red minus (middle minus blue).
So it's 4.83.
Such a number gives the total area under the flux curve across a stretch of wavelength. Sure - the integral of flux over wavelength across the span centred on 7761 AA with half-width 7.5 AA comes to 73.5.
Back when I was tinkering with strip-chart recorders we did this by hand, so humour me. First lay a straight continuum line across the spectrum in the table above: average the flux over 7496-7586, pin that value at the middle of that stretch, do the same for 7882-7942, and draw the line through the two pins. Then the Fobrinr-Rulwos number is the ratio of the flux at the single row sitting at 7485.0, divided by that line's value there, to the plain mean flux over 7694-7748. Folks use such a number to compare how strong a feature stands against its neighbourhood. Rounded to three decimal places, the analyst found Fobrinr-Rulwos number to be 0.209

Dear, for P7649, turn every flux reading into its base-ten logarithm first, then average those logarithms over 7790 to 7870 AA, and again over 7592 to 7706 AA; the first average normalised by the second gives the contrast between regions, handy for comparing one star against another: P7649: 0.998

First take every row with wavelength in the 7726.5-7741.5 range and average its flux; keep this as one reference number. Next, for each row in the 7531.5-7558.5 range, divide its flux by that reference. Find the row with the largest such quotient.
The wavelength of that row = 7557.0 AA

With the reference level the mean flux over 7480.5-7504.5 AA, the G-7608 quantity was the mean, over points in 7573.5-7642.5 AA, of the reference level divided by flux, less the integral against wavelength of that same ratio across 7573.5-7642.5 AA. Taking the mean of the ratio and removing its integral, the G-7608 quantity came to -72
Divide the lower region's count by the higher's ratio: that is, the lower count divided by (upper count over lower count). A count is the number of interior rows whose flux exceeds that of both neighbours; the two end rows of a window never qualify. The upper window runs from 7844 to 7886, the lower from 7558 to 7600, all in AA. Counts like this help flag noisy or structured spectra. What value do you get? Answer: 4.0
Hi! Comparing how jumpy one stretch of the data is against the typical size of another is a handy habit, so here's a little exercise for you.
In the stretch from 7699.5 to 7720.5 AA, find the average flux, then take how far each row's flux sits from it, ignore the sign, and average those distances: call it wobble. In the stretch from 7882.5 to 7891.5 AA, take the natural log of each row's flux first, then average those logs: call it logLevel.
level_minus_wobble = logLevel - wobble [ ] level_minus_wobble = 1.55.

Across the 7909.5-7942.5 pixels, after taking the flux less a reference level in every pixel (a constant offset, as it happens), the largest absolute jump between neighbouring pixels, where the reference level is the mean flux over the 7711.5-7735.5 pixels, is 0.090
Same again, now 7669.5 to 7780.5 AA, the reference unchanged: 0.070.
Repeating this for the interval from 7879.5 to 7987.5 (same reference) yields 0.090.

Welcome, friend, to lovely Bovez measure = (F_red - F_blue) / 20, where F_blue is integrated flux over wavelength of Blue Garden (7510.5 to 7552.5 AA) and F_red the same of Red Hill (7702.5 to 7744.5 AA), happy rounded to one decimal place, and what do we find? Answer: -0.7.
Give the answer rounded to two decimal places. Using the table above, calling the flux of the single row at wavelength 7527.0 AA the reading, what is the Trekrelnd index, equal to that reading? 5.20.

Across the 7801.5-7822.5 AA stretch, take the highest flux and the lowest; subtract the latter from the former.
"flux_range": 0.120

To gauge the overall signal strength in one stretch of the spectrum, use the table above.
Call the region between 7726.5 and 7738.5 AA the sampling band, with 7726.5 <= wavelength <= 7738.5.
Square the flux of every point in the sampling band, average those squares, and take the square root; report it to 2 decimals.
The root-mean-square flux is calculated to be 4.78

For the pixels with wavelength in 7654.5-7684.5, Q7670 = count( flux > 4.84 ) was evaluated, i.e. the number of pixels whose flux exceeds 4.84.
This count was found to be 2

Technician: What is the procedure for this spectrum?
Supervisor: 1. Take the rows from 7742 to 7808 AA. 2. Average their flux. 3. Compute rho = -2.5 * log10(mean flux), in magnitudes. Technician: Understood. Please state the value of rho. -1.73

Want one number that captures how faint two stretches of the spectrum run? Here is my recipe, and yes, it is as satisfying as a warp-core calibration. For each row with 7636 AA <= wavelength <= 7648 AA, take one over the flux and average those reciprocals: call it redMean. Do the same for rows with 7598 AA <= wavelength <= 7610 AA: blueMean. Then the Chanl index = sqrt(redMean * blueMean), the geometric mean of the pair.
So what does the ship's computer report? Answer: 0.200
